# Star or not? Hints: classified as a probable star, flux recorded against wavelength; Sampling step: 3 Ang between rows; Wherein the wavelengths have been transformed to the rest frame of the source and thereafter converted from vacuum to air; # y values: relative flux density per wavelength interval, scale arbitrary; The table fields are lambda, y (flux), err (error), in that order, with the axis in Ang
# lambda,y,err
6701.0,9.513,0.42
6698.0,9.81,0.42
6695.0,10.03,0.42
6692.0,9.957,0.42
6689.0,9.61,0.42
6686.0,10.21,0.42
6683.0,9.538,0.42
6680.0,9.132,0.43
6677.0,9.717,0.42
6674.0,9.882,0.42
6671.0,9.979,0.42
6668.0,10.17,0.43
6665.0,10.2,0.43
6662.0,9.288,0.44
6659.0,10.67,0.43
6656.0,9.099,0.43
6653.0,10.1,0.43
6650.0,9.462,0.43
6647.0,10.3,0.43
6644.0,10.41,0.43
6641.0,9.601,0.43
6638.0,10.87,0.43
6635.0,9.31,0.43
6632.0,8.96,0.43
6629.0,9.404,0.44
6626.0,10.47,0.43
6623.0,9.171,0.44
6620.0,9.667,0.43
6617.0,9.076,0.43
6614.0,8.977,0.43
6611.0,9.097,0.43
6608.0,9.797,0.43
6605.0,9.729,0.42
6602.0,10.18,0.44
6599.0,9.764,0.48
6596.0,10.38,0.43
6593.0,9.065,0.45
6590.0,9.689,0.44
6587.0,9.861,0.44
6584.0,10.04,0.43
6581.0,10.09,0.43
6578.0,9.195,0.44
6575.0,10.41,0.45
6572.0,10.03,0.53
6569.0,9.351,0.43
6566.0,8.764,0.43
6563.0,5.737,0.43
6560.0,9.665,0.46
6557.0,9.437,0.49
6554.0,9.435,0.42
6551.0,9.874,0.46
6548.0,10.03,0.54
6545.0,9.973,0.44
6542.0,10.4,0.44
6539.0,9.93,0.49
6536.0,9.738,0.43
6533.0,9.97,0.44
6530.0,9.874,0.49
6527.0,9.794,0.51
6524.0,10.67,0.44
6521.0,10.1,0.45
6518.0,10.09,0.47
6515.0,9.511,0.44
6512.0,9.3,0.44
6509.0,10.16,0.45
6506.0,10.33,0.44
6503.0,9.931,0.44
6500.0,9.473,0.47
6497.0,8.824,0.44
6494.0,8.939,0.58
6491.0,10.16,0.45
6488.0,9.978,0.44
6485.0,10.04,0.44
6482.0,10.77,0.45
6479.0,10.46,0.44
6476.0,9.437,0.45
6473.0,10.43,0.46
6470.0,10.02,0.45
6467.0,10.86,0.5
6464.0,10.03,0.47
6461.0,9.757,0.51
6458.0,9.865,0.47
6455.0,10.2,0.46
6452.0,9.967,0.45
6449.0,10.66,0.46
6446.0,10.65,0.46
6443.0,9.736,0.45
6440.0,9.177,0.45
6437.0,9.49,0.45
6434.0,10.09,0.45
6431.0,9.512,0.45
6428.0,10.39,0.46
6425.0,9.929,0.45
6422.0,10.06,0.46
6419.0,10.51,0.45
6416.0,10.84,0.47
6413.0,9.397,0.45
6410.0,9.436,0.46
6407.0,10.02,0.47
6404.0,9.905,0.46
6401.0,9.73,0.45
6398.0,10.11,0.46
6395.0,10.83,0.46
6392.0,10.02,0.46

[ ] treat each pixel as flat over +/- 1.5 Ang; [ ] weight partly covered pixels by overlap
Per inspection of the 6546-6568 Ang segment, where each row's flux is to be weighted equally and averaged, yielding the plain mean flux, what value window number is 9.0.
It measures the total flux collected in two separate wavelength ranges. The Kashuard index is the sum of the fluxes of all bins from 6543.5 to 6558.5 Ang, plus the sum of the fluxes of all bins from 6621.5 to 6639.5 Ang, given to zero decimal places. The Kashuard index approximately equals 107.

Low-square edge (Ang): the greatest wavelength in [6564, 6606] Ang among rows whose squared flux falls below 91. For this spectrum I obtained 6593.0 Ang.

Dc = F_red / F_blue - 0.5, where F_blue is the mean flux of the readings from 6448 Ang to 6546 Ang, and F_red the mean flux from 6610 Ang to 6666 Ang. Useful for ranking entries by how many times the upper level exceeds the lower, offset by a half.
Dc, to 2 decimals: 0.47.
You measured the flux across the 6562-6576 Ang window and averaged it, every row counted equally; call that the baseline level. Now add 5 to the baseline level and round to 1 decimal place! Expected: 13.9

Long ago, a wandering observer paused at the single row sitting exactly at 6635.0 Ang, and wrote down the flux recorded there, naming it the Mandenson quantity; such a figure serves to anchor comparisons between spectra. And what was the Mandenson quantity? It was 9.31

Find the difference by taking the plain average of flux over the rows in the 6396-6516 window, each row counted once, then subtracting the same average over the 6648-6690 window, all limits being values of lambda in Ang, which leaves 0.16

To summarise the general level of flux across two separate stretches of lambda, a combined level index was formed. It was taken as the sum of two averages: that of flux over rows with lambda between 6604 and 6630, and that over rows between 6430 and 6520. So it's 19.4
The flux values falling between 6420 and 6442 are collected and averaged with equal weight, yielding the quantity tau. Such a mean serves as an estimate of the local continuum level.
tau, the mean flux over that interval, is 9.8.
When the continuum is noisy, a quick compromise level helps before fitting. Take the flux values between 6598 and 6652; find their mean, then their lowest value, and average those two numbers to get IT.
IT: 9.3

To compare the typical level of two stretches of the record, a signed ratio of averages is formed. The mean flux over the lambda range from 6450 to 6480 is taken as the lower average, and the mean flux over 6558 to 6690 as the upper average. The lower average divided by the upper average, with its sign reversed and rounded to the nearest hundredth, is -1.05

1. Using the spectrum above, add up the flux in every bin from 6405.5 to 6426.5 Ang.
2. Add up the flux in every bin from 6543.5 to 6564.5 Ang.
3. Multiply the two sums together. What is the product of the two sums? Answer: 4503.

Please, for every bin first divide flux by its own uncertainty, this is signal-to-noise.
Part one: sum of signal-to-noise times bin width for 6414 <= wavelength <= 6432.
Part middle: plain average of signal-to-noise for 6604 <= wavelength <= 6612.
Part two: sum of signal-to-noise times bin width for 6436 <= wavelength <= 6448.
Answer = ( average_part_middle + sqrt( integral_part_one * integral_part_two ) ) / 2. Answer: 173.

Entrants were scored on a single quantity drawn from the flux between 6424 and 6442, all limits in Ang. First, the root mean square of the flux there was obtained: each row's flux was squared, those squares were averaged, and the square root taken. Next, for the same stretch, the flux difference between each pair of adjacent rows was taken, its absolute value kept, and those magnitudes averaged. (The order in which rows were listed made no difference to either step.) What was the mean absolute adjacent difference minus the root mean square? -9.2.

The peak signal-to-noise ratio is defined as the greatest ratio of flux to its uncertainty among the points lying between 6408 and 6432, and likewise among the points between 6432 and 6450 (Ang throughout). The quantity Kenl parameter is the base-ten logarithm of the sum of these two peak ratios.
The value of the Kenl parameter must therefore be 1.668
